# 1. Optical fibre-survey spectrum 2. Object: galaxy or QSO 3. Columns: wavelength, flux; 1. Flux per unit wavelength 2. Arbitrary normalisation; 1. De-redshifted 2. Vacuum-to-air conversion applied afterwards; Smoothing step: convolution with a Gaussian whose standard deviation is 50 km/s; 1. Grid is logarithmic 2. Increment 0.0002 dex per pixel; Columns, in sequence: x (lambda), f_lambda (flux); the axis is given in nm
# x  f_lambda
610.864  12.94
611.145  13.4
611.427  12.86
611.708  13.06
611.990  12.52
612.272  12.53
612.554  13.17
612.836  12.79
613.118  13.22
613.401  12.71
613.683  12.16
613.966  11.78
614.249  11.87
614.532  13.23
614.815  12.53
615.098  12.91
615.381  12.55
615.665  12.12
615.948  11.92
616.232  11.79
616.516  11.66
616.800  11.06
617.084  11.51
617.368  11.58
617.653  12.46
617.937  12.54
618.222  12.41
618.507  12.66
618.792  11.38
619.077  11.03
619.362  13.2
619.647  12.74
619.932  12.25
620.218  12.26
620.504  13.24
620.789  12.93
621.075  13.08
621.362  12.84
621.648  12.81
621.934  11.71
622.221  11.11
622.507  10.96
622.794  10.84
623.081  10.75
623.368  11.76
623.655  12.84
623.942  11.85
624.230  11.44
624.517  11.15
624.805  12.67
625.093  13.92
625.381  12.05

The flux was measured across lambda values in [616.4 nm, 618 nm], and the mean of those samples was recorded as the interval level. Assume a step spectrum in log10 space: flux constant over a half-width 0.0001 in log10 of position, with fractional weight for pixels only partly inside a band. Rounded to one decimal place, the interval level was 11.8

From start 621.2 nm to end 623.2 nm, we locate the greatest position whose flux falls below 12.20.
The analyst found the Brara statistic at 623.081 nm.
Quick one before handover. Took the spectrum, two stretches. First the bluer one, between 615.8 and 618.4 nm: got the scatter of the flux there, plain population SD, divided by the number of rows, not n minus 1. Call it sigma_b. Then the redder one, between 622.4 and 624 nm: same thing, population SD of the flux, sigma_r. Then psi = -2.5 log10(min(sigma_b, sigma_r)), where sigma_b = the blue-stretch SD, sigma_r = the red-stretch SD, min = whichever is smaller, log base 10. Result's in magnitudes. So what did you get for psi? 0.81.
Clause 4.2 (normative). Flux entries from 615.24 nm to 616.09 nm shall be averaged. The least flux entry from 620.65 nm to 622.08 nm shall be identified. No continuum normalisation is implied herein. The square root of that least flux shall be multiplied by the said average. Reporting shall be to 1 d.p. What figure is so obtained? 41.7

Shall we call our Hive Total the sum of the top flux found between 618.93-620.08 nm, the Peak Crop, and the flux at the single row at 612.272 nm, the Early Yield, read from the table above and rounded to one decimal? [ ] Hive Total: 25.7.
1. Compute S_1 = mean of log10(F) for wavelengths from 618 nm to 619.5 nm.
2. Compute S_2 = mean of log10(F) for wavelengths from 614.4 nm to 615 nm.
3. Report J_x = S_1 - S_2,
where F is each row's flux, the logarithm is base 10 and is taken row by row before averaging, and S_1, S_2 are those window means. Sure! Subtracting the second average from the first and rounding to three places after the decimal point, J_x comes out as -0.027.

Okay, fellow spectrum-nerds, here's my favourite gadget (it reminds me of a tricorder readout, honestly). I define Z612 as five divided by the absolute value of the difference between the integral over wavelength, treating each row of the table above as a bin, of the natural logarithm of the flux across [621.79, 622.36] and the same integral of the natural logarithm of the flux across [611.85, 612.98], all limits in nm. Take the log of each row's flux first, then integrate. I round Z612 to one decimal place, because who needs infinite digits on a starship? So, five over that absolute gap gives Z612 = 3.4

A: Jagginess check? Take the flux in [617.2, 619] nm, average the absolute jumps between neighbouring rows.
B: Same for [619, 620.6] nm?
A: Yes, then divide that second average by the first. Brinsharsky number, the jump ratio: 1.6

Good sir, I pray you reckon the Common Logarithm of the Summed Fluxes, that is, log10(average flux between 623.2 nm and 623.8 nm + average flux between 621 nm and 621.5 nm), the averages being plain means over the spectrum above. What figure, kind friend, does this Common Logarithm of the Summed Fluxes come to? 1.40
